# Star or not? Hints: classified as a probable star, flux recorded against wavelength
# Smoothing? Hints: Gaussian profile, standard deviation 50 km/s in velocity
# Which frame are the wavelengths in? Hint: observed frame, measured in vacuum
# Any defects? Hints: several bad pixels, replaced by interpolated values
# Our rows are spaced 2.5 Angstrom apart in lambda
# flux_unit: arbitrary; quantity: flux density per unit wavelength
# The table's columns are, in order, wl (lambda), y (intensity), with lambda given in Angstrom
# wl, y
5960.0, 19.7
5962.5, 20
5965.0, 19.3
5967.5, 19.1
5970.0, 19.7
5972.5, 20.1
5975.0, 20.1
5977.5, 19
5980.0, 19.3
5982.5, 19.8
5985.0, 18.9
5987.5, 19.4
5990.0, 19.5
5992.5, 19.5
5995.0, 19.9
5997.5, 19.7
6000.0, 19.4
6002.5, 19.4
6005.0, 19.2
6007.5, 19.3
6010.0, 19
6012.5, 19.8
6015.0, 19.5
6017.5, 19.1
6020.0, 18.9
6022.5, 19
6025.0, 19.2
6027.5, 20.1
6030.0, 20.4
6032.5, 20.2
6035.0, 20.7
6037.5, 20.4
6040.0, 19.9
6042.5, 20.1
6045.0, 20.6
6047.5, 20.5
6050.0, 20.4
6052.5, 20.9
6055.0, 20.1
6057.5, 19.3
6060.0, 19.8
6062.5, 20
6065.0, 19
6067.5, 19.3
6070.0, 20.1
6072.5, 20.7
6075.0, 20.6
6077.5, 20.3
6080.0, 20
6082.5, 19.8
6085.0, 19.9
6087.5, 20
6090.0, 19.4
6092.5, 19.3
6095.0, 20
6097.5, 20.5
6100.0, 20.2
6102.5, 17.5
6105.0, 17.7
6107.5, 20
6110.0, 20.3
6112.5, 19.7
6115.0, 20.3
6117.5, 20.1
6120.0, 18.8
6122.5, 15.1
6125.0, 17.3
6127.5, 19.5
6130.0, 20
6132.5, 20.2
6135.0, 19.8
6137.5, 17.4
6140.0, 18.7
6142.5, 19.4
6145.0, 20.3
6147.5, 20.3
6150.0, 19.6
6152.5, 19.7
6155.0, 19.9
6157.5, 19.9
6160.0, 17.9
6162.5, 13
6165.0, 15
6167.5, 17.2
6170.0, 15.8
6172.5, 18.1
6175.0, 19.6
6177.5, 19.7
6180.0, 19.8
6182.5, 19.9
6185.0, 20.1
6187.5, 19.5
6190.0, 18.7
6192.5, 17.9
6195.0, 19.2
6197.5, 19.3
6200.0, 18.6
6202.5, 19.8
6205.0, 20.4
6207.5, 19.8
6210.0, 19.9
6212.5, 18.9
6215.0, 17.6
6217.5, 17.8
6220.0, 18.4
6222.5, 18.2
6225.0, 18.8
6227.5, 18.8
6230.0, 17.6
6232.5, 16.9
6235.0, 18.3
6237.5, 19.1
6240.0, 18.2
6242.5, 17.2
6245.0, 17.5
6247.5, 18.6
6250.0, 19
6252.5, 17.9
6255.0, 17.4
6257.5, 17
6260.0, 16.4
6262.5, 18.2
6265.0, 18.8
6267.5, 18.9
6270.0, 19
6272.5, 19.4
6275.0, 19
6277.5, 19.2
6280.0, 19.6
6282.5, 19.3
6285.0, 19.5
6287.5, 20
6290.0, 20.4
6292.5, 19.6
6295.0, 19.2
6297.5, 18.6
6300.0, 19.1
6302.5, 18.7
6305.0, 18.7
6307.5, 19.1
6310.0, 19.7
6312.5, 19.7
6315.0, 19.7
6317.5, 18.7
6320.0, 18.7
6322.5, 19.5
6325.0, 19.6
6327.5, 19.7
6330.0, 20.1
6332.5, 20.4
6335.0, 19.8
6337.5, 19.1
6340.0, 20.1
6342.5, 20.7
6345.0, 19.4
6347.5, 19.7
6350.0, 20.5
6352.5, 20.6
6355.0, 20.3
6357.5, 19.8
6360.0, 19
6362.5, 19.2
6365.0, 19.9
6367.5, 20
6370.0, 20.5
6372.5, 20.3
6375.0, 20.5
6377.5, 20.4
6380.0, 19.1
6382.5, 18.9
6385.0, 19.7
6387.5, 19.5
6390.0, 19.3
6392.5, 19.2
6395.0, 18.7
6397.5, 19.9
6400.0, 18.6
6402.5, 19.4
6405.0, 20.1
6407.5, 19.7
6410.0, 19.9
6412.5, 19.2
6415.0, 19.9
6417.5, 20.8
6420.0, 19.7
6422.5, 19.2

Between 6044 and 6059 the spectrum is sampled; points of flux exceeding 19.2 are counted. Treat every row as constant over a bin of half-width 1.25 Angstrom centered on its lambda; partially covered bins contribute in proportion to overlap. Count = 6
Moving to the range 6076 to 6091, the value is 6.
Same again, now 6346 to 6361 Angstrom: 5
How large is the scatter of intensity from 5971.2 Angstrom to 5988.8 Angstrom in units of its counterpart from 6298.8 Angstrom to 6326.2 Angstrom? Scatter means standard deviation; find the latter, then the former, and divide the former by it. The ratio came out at 1.1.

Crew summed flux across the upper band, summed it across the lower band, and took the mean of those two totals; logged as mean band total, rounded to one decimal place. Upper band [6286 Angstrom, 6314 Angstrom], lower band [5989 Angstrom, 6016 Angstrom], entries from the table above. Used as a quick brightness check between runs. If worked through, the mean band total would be 213.5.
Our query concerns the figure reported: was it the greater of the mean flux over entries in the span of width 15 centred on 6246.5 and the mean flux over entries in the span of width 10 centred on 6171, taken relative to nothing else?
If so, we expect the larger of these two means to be 18.1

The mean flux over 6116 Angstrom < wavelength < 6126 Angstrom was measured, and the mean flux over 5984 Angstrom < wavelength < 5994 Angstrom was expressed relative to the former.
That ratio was 1.08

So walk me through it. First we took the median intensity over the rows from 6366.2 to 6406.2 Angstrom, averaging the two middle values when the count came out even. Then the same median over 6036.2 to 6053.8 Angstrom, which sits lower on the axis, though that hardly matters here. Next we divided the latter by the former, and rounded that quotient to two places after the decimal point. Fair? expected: 1.04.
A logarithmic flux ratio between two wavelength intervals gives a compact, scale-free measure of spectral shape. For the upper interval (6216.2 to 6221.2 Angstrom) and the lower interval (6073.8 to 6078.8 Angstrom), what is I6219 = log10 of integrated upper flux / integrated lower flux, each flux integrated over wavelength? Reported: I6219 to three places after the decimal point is -0.053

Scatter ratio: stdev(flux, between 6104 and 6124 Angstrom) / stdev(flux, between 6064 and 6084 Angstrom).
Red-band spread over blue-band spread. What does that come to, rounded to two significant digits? 3.0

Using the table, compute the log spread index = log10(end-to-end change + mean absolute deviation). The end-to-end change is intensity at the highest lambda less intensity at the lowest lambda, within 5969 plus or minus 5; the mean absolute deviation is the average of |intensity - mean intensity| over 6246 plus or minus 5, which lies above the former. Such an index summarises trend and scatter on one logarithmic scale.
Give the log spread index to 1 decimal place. 0.2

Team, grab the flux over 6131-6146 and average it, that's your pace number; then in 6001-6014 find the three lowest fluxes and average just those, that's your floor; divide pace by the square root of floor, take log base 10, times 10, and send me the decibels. 6.44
